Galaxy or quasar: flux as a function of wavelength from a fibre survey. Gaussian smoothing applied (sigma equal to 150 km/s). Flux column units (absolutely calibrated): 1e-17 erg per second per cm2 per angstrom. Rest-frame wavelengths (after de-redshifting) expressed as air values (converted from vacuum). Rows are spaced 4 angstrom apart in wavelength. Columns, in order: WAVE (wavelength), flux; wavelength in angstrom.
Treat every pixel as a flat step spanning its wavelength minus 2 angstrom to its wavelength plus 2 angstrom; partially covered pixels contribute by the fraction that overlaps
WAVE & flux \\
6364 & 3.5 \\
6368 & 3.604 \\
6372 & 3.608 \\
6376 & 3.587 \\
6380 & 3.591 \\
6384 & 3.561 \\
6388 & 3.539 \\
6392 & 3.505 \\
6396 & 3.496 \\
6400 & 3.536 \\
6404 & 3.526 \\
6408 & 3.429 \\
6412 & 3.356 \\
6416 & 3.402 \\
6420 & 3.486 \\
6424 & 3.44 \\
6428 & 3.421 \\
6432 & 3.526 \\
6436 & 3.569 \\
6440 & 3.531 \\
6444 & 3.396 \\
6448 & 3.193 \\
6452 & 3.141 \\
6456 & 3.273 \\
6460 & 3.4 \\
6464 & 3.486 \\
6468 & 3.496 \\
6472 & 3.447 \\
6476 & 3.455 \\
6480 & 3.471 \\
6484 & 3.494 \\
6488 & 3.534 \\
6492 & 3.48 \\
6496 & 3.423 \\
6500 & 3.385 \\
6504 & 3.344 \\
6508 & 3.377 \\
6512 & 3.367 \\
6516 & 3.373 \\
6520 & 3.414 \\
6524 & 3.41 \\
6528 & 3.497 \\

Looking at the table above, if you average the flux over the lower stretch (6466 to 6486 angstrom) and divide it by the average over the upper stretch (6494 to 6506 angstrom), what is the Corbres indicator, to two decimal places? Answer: 1.03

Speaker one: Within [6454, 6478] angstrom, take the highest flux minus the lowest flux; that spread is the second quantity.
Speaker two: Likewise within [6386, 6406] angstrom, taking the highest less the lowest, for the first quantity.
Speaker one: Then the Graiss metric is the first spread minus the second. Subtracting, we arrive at -0.18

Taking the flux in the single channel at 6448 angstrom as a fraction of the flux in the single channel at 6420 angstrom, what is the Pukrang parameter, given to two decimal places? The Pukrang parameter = 0.92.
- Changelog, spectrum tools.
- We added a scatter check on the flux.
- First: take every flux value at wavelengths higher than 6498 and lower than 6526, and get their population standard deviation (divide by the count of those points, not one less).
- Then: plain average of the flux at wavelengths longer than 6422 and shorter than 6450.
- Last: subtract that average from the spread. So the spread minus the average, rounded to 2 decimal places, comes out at -3.42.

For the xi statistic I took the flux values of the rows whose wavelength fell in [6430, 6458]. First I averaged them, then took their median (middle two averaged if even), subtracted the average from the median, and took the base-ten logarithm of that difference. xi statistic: -1.69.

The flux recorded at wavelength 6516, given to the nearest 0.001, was 3.373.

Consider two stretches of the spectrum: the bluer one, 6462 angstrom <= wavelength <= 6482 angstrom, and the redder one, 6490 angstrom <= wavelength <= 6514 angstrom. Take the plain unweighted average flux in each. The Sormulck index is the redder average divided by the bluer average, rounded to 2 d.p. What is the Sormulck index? 0.98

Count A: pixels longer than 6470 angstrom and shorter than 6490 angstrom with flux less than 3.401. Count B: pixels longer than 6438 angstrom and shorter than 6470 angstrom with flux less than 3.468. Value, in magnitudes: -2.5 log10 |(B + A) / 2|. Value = -0.99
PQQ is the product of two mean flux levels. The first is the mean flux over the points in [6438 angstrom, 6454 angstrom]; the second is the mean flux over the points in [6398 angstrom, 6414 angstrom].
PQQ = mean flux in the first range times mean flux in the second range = 11.5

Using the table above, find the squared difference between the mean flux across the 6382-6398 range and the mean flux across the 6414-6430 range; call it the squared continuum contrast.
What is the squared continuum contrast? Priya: 0.008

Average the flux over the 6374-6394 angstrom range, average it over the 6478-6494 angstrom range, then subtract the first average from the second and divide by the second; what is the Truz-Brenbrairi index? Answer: -0.018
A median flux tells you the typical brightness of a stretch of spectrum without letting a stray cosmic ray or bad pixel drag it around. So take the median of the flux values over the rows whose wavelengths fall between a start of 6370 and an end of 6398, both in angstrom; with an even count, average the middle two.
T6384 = 3.56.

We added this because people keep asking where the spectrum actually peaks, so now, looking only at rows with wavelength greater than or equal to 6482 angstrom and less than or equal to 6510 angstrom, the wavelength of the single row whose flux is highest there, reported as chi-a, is 6488 angstrom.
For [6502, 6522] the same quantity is 6520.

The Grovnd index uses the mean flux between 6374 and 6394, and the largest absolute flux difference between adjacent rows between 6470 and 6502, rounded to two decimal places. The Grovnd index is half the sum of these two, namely 1.81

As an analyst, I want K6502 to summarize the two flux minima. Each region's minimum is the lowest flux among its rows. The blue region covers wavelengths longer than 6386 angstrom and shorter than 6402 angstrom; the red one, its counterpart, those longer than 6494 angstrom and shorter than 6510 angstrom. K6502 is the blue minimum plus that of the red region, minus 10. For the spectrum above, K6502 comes -3.16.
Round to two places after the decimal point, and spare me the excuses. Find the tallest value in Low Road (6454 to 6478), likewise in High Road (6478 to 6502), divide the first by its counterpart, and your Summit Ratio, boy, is 0.99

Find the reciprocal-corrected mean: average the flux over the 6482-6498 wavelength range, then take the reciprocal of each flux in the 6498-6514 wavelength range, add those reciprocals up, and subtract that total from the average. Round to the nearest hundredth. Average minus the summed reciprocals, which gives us 2.30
